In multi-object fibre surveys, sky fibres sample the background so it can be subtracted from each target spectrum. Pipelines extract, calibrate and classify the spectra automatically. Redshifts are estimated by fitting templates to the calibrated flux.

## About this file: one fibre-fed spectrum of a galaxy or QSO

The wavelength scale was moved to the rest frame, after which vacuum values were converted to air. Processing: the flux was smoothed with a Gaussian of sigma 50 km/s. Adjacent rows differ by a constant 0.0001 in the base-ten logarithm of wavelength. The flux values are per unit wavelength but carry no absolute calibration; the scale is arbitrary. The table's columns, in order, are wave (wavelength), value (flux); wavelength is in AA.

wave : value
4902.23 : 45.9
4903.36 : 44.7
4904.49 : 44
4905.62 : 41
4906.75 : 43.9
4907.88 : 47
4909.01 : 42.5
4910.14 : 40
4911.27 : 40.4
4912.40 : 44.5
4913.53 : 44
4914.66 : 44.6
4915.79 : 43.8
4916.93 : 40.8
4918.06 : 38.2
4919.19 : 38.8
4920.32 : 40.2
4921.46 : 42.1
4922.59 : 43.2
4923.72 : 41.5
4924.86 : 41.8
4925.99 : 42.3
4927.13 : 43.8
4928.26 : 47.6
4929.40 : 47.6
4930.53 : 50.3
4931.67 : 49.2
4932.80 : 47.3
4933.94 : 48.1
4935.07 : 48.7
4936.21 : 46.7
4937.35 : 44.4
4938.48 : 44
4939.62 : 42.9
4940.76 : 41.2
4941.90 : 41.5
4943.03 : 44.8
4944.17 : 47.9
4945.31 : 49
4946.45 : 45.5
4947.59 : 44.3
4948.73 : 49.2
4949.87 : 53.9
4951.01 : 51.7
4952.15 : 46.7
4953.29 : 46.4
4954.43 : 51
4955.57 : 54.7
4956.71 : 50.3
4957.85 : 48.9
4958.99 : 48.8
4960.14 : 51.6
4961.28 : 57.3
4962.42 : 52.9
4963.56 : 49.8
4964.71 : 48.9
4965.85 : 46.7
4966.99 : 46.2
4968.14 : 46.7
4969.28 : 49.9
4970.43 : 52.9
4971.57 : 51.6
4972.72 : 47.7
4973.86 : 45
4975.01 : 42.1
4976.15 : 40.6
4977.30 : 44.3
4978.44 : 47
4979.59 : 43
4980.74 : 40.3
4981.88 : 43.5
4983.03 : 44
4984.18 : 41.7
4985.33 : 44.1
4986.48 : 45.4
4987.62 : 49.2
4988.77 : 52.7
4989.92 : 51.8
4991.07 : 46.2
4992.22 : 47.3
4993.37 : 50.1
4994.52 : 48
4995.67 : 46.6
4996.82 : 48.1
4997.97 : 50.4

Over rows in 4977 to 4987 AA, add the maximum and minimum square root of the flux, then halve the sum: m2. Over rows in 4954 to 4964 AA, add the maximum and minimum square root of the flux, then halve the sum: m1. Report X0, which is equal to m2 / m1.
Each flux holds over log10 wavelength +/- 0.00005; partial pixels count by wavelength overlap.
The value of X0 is 0.91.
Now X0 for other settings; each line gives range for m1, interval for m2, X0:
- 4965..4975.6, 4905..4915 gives 0.96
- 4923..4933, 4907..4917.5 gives 0.97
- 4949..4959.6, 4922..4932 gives 0.95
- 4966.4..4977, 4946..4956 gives 1.03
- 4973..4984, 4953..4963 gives 1.09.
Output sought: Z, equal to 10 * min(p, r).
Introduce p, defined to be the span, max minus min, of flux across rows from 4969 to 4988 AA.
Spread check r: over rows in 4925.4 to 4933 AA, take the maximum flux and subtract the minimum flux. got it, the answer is 80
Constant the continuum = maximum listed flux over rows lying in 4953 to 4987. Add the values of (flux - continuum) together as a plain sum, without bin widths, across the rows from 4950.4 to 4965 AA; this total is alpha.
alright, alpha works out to -86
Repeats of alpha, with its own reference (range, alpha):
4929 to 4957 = -245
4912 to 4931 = -239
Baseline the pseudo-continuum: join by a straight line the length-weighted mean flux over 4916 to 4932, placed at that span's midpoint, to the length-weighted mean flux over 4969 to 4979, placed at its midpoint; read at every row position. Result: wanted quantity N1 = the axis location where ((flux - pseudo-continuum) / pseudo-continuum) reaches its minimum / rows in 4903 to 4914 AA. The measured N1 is 4910.14 AA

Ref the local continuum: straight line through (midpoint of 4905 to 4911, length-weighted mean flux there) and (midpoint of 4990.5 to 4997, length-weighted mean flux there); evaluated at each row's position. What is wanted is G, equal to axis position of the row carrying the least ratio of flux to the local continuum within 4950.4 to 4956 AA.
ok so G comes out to 4953.29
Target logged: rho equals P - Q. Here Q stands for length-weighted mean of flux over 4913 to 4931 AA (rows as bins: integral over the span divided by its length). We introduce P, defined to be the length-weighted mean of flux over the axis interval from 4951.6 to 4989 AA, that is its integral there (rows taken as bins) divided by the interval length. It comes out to 4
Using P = 48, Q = 43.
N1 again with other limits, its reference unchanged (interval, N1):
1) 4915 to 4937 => 4918.06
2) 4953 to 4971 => 4966.99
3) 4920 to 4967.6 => 4940.76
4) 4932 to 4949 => 4940.76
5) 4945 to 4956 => 4947.59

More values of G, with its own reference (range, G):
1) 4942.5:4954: 4947.59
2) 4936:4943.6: 4940.76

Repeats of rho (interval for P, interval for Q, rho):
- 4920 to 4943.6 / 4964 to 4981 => -2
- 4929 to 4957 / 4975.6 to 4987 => 4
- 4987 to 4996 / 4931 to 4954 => 2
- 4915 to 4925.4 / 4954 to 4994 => -7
